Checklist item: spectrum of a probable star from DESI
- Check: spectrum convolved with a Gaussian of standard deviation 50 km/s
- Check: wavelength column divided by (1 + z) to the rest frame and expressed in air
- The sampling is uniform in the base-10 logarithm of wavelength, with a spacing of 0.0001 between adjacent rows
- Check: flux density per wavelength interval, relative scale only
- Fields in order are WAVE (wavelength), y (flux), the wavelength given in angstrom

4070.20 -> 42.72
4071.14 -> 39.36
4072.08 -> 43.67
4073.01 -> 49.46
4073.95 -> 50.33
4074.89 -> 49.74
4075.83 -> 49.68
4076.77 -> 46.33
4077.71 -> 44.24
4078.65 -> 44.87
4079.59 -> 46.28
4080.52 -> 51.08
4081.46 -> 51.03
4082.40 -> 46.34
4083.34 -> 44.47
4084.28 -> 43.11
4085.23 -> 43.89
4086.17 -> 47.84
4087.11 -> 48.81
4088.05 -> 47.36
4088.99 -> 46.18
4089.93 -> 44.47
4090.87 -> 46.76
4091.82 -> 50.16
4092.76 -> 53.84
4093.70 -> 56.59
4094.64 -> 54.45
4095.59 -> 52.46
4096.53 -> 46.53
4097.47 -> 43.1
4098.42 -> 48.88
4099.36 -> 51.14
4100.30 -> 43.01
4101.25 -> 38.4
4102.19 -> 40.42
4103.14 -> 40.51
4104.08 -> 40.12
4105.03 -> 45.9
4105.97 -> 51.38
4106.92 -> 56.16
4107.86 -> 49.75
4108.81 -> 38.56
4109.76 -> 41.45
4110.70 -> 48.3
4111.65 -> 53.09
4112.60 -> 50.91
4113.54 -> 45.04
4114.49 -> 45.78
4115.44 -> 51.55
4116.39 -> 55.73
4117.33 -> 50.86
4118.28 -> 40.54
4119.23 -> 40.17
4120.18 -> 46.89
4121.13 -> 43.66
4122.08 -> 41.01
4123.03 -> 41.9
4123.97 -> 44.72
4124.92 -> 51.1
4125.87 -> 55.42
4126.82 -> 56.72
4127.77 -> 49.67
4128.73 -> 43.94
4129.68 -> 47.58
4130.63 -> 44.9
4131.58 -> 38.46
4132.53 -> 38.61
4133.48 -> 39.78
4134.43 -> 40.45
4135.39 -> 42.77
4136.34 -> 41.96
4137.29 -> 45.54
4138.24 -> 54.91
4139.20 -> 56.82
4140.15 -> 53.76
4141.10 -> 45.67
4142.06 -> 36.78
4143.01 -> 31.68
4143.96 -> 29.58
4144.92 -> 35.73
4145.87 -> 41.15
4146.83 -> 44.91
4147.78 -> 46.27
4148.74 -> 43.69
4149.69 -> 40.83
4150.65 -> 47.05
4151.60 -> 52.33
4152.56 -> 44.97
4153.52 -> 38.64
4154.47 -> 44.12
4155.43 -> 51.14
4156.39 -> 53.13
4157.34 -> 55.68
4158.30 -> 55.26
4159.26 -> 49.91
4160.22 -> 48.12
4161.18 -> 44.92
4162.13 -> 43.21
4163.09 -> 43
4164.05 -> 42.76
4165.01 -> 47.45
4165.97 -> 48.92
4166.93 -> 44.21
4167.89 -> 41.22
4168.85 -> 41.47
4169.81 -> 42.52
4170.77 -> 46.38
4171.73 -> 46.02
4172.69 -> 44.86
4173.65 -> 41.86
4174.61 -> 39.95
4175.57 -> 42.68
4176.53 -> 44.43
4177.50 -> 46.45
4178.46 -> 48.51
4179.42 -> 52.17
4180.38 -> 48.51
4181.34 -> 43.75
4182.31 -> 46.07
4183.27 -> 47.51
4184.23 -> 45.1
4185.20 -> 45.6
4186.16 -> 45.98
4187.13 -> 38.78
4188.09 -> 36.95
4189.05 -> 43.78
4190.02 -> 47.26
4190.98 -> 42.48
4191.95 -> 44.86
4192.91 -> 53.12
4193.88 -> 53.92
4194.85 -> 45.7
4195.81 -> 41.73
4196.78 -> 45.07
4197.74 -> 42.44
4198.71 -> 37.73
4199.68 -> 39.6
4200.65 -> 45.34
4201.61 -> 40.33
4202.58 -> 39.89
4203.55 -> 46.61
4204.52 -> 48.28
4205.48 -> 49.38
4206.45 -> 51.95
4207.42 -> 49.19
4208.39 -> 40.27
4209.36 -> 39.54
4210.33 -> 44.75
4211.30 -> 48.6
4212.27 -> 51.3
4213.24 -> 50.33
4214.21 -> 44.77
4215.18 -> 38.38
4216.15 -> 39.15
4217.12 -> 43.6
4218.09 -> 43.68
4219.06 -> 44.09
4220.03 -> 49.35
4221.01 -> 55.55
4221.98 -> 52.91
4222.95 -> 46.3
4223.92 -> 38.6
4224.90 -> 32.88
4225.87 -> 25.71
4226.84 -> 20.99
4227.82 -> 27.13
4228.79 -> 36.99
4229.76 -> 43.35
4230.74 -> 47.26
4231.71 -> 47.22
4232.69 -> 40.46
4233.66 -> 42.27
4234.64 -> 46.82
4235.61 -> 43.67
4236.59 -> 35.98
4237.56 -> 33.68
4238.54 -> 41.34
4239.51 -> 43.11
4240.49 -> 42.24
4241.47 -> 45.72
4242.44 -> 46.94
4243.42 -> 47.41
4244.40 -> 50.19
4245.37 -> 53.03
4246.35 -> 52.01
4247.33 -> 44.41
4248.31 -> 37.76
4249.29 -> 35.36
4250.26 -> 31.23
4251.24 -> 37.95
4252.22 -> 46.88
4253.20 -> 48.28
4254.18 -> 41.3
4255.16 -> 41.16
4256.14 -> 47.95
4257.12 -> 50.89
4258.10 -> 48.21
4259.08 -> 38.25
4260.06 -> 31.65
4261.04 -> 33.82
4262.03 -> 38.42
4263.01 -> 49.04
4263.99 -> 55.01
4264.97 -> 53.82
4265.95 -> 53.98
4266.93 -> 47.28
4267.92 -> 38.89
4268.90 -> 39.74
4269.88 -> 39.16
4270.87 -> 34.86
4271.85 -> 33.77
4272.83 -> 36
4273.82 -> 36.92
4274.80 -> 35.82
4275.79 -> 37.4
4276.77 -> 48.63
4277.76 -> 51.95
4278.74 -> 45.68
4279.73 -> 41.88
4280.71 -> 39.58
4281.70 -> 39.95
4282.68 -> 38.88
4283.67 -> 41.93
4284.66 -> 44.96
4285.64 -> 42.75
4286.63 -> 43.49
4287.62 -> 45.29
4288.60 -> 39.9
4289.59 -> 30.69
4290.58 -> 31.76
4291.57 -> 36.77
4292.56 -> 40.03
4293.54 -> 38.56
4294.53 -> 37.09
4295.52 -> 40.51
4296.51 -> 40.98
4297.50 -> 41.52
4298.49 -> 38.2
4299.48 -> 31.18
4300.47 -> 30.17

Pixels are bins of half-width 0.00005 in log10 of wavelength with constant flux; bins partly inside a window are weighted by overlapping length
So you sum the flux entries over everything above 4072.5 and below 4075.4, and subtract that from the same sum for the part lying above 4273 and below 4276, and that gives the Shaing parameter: -39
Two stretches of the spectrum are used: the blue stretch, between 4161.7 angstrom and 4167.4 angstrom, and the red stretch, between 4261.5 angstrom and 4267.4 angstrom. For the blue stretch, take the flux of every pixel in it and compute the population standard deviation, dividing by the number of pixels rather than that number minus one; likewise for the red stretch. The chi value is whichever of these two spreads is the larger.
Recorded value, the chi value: 5.7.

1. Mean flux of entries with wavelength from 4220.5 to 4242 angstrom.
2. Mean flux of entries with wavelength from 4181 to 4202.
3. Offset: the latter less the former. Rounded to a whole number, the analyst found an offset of 4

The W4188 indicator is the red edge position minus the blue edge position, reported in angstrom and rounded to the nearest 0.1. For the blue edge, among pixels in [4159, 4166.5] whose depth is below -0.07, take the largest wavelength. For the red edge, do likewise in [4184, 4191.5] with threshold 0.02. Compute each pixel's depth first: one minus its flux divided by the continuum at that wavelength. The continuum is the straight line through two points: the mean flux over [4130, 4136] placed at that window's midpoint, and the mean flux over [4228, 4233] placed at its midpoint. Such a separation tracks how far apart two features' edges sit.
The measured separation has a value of 25.0 angstrom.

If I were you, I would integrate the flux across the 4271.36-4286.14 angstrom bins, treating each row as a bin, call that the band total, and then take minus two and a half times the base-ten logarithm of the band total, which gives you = -6.96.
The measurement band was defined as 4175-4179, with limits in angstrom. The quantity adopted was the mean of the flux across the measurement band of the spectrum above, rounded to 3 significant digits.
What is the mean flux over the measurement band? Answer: 45.5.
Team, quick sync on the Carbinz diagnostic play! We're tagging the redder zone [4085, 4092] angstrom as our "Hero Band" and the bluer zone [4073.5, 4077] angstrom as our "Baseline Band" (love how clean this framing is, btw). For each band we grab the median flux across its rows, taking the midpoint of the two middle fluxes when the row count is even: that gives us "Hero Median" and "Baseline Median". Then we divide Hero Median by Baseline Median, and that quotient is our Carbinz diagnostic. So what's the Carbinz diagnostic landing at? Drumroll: 0.95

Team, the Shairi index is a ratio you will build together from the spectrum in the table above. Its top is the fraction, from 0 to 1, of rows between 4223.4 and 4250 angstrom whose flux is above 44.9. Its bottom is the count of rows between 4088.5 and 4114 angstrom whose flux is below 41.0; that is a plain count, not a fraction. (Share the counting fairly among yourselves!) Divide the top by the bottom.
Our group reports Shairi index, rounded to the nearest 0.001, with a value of 0.067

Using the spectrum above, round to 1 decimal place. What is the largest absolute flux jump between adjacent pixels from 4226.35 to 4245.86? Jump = 9.9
